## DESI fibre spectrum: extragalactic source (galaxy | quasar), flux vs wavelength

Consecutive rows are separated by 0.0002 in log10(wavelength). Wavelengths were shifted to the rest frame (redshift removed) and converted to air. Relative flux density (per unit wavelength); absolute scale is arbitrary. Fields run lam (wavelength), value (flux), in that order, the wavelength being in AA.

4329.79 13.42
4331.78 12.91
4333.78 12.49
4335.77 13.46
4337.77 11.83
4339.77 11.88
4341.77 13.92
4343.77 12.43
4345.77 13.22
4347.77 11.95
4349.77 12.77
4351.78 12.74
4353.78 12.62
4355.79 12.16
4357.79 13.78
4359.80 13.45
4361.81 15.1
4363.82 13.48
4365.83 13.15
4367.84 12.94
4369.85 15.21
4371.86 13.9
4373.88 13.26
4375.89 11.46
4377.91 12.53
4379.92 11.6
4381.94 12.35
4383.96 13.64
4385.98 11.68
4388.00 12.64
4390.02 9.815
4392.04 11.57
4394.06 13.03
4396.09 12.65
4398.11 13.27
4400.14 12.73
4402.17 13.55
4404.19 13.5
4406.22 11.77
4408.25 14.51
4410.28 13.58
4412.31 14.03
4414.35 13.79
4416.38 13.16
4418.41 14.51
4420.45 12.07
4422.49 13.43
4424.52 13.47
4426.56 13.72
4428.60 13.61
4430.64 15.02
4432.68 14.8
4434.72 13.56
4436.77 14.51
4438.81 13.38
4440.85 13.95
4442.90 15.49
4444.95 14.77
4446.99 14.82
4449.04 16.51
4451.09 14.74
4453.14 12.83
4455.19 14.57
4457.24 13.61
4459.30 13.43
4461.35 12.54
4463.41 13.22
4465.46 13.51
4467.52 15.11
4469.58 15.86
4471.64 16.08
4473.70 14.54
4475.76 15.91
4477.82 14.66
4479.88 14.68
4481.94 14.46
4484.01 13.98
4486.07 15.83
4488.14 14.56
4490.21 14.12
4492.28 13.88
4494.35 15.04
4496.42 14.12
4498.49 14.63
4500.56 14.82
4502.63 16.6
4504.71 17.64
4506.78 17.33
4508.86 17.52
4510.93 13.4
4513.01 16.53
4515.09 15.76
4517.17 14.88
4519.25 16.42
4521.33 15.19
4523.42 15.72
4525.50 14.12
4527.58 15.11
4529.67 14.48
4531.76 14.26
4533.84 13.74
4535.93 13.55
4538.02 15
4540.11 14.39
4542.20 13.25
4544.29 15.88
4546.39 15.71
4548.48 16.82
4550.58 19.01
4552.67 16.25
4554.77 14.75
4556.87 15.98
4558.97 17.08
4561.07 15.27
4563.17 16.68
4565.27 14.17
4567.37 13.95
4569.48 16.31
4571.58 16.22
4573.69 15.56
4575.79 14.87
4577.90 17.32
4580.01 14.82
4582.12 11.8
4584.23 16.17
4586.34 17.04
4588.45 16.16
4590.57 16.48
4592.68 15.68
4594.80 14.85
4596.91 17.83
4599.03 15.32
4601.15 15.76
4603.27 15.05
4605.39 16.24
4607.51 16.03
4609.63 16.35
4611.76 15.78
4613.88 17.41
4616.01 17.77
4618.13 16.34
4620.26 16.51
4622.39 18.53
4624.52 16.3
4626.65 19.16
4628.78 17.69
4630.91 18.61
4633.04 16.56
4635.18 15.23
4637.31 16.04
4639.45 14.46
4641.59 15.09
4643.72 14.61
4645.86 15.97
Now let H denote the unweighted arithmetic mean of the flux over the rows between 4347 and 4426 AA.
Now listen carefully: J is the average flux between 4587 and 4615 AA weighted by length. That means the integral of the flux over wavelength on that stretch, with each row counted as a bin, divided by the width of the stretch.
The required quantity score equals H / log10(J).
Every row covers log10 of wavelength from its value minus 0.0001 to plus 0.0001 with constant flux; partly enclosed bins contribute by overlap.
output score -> 10.8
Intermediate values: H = 13.0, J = 16.09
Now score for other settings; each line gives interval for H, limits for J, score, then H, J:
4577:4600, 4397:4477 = 13.7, 15.8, 14.04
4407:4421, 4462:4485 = 11.7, 13.7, 14.69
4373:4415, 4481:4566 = 10.7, 12.7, 15.32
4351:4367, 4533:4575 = 11.2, 13.3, 15.48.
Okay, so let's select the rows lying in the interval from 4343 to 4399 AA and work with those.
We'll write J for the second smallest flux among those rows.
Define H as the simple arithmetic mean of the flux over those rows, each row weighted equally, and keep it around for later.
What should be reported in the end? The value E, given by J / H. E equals 0.895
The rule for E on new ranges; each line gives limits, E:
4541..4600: 0.841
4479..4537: 0.898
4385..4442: 0.872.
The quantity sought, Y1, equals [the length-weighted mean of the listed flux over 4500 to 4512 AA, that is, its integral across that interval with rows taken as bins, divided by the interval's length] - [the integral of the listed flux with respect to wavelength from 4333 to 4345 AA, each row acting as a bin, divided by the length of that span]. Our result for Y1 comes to 3.59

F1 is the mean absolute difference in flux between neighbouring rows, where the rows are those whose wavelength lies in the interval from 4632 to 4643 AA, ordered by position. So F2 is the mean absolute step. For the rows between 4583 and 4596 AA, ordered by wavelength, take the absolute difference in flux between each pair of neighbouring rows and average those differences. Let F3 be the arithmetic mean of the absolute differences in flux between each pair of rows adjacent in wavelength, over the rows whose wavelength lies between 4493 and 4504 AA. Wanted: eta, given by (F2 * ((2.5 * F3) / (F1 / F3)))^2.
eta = 2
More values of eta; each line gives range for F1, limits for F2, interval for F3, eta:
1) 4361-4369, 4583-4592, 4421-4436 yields 1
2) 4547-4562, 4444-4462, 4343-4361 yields 1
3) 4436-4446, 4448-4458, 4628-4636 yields 68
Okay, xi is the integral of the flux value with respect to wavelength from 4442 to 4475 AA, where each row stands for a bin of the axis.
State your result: 478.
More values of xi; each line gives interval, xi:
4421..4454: 471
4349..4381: 420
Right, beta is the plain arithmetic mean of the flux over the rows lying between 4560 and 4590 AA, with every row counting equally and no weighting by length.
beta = 15.5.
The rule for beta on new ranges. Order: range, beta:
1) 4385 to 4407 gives 12.4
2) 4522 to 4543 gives 14.4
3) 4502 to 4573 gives 15.6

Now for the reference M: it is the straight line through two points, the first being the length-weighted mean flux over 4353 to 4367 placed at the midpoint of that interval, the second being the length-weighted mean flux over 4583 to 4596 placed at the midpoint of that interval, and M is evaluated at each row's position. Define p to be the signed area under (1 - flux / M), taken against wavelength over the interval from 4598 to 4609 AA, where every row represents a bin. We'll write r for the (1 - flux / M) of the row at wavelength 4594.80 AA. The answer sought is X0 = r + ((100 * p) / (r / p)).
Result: 141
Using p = 0.3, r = 0.08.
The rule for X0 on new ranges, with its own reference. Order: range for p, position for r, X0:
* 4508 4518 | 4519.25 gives -111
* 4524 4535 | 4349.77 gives 1212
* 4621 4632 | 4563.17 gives -1782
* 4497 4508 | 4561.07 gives 2358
